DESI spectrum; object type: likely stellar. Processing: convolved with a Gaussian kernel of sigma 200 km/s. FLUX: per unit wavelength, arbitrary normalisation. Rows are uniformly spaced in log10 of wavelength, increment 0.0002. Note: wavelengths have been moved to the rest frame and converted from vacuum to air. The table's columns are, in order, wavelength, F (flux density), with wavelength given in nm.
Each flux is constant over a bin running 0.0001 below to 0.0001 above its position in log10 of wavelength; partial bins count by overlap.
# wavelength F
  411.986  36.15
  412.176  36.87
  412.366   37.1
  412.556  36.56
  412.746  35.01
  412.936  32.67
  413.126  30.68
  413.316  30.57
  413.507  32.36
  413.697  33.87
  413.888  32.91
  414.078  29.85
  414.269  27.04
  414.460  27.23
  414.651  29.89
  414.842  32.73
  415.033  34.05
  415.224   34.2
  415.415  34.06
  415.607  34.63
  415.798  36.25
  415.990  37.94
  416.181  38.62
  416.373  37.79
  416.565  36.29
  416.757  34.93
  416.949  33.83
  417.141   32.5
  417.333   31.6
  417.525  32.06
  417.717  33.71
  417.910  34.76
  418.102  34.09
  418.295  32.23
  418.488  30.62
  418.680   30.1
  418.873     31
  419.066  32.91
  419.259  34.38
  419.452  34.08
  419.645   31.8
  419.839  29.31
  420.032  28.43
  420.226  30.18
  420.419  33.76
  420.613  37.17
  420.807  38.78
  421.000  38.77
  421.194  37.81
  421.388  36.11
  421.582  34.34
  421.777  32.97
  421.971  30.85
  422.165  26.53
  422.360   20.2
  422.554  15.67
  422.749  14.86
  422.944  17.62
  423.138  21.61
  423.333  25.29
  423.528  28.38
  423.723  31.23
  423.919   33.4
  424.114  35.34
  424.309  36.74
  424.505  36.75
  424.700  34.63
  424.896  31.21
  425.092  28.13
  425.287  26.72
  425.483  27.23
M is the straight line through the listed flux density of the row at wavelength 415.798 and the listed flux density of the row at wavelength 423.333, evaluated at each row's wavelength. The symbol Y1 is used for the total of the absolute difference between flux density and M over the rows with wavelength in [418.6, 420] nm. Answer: 13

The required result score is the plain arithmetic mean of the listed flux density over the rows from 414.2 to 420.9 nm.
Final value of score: 33.2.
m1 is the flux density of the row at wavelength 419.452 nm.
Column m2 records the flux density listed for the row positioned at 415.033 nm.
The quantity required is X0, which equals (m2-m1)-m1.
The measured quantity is -34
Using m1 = 34.08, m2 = 34.05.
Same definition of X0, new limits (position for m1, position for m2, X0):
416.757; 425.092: -42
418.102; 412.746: -33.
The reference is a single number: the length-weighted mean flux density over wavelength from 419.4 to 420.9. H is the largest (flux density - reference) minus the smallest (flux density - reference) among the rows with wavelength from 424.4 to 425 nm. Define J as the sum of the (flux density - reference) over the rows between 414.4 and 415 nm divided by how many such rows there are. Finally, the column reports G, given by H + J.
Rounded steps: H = 5.5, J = -3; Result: 3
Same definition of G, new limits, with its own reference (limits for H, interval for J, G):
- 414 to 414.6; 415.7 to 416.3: 8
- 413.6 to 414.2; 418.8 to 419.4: 4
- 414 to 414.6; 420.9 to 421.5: 7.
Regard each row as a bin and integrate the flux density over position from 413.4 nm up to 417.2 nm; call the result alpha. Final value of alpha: 127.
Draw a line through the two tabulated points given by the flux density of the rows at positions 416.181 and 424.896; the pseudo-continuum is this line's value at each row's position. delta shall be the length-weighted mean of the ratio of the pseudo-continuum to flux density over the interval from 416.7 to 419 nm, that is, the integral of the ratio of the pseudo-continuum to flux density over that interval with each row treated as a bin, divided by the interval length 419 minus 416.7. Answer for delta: 1.1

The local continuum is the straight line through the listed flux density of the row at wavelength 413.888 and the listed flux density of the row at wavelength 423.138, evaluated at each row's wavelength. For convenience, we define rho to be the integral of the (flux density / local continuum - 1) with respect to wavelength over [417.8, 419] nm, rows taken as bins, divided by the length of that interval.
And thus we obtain 0.17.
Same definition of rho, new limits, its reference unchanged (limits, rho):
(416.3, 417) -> 0.21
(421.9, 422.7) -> -0.01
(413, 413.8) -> -0.05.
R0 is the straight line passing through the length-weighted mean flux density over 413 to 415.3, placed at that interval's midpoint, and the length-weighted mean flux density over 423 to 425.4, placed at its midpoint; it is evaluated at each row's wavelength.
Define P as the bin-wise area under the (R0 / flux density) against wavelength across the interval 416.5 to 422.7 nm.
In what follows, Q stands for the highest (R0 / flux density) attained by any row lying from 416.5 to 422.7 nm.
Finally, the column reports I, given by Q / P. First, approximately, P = 6.2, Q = 1.96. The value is 0.32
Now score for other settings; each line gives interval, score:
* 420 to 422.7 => 31.5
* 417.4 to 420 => 32.4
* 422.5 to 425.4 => 27.8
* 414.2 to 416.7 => 33.9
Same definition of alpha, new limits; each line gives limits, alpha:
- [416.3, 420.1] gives 125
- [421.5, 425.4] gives 110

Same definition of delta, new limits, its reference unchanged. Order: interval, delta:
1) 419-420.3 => 1.1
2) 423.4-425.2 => 1.0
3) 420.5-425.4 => 1.2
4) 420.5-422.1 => 1.0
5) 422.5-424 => 1.5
